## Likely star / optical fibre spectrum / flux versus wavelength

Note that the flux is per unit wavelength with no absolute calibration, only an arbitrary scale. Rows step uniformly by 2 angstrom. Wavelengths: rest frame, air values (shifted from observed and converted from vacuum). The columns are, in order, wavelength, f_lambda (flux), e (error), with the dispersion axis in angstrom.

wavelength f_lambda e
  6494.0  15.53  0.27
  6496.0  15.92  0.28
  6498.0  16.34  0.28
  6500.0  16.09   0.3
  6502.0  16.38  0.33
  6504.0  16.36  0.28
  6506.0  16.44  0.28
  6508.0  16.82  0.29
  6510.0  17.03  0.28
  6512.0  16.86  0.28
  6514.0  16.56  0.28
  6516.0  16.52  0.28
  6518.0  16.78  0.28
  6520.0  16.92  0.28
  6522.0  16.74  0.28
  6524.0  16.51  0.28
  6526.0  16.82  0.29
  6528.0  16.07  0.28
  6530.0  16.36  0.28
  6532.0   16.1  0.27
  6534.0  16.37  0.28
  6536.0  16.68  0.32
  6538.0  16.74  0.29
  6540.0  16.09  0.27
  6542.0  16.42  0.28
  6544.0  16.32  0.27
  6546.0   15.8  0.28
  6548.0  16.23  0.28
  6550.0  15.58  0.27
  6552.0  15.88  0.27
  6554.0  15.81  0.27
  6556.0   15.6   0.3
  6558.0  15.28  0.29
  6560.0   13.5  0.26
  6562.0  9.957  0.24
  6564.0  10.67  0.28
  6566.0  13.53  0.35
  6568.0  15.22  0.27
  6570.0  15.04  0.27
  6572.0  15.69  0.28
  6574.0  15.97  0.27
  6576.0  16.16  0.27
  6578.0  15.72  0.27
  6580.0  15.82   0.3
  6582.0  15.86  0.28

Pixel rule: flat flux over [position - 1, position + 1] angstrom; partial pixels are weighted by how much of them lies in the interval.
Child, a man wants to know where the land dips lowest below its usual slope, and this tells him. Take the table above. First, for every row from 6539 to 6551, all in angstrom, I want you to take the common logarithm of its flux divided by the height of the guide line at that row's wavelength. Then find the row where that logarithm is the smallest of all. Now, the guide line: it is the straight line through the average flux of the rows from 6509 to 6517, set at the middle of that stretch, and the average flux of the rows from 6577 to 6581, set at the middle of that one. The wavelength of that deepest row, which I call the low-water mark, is 6550.0 angstrom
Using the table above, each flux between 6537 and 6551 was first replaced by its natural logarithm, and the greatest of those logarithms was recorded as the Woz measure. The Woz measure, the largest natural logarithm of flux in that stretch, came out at 2.82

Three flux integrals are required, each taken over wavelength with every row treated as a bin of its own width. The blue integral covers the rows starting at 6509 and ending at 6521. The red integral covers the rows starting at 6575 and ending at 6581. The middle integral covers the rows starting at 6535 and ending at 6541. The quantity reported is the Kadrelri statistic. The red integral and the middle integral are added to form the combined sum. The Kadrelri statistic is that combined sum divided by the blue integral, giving 1.0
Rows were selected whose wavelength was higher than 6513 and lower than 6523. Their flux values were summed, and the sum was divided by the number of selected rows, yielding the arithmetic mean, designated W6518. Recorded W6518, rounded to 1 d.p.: 16.7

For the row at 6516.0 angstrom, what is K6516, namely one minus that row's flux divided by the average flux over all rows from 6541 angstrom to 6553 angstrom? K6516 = -0.03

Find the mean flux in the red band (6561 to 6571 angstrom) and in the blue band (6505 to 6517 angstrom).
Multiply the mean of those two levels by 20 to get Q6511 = 296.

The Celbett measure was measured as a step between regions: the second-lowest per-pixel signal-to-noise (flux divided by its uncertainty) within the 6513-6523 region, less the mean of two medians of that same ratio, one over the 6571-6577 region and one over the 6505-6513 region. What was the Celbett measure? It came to -0.2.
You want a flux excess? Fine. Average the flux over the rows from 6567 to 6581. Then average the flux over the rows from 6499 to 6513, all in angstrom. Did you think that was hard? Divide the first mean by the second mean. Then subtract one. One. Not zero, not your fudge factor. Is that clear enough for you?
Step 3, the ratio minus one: -0.055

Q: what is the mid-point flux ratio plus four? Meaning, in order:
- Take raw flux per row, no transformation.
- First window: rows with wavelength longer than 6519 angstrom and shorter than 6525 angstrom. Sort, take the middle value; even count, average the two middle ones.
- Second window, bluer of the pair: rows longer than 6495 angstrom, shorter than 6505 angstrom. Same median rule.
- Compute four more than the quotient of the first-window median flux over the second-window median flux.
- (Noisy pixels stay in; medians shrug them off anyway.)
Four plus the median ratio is 5.02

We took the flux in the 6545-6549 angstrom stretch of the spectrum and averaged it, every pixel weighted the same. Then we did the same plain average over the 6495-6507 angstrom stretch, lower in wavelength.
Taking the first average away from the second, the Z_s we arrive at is 0.24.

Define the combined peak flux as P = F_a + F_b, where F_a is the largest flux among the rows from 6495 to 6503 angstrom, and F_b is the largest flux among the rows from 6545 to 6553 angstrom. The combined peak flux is 32.6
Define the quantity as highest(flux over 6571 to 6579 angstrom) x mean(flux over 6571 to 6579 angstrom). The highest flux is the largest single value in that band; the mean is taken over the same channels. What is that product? 257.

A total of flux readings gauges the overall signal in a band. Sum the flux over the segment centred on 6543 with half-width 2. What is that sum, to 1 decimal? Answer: 32.7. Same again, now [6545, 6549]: 32.0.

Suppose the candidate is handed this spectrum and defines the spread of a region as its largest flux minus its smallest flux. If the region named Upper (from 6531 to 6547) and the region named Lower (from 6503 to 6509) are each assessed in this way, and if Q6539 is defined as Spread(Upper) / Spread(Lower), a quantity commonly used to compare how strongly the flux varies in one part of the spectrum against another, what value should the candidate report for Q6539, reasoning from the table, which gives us 2.0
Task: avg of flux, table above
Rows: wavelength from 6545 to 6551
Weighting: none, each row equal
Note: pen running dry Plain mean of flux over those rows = 15.9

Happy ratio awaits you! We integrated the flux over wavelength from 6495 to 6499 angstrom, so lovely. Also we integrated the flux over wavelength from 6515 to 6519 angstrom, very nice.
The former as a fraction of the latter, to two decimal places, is 0.97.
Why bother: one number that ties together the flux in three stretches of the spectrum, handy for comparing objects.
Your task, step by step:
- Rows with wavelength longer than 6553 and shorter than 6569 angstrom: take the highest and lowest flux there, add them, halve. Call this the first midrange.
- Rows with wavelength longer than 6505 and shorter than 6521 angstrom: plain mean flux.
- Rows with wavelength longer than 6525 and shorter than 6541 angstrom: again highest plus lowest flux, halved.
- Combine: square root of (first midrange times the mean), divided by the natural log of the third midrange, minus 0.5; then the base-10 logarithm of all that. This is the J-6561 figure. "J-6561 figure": 0.676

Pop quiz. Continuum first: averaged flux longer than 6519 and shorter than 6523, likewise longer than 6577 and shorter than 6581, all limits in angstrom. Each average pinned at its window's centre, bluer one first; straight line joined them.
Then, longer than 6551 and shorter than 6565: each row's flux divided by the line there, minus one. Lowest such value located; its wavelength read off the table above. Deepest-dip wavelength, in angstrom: 6562.0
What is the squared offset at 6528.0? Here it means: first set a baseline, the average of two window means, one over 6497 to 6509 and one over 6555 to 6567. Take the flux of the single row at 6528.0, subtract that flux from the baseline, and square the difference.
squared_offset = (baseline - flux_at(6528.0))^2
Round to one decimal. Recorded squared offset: 1.7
